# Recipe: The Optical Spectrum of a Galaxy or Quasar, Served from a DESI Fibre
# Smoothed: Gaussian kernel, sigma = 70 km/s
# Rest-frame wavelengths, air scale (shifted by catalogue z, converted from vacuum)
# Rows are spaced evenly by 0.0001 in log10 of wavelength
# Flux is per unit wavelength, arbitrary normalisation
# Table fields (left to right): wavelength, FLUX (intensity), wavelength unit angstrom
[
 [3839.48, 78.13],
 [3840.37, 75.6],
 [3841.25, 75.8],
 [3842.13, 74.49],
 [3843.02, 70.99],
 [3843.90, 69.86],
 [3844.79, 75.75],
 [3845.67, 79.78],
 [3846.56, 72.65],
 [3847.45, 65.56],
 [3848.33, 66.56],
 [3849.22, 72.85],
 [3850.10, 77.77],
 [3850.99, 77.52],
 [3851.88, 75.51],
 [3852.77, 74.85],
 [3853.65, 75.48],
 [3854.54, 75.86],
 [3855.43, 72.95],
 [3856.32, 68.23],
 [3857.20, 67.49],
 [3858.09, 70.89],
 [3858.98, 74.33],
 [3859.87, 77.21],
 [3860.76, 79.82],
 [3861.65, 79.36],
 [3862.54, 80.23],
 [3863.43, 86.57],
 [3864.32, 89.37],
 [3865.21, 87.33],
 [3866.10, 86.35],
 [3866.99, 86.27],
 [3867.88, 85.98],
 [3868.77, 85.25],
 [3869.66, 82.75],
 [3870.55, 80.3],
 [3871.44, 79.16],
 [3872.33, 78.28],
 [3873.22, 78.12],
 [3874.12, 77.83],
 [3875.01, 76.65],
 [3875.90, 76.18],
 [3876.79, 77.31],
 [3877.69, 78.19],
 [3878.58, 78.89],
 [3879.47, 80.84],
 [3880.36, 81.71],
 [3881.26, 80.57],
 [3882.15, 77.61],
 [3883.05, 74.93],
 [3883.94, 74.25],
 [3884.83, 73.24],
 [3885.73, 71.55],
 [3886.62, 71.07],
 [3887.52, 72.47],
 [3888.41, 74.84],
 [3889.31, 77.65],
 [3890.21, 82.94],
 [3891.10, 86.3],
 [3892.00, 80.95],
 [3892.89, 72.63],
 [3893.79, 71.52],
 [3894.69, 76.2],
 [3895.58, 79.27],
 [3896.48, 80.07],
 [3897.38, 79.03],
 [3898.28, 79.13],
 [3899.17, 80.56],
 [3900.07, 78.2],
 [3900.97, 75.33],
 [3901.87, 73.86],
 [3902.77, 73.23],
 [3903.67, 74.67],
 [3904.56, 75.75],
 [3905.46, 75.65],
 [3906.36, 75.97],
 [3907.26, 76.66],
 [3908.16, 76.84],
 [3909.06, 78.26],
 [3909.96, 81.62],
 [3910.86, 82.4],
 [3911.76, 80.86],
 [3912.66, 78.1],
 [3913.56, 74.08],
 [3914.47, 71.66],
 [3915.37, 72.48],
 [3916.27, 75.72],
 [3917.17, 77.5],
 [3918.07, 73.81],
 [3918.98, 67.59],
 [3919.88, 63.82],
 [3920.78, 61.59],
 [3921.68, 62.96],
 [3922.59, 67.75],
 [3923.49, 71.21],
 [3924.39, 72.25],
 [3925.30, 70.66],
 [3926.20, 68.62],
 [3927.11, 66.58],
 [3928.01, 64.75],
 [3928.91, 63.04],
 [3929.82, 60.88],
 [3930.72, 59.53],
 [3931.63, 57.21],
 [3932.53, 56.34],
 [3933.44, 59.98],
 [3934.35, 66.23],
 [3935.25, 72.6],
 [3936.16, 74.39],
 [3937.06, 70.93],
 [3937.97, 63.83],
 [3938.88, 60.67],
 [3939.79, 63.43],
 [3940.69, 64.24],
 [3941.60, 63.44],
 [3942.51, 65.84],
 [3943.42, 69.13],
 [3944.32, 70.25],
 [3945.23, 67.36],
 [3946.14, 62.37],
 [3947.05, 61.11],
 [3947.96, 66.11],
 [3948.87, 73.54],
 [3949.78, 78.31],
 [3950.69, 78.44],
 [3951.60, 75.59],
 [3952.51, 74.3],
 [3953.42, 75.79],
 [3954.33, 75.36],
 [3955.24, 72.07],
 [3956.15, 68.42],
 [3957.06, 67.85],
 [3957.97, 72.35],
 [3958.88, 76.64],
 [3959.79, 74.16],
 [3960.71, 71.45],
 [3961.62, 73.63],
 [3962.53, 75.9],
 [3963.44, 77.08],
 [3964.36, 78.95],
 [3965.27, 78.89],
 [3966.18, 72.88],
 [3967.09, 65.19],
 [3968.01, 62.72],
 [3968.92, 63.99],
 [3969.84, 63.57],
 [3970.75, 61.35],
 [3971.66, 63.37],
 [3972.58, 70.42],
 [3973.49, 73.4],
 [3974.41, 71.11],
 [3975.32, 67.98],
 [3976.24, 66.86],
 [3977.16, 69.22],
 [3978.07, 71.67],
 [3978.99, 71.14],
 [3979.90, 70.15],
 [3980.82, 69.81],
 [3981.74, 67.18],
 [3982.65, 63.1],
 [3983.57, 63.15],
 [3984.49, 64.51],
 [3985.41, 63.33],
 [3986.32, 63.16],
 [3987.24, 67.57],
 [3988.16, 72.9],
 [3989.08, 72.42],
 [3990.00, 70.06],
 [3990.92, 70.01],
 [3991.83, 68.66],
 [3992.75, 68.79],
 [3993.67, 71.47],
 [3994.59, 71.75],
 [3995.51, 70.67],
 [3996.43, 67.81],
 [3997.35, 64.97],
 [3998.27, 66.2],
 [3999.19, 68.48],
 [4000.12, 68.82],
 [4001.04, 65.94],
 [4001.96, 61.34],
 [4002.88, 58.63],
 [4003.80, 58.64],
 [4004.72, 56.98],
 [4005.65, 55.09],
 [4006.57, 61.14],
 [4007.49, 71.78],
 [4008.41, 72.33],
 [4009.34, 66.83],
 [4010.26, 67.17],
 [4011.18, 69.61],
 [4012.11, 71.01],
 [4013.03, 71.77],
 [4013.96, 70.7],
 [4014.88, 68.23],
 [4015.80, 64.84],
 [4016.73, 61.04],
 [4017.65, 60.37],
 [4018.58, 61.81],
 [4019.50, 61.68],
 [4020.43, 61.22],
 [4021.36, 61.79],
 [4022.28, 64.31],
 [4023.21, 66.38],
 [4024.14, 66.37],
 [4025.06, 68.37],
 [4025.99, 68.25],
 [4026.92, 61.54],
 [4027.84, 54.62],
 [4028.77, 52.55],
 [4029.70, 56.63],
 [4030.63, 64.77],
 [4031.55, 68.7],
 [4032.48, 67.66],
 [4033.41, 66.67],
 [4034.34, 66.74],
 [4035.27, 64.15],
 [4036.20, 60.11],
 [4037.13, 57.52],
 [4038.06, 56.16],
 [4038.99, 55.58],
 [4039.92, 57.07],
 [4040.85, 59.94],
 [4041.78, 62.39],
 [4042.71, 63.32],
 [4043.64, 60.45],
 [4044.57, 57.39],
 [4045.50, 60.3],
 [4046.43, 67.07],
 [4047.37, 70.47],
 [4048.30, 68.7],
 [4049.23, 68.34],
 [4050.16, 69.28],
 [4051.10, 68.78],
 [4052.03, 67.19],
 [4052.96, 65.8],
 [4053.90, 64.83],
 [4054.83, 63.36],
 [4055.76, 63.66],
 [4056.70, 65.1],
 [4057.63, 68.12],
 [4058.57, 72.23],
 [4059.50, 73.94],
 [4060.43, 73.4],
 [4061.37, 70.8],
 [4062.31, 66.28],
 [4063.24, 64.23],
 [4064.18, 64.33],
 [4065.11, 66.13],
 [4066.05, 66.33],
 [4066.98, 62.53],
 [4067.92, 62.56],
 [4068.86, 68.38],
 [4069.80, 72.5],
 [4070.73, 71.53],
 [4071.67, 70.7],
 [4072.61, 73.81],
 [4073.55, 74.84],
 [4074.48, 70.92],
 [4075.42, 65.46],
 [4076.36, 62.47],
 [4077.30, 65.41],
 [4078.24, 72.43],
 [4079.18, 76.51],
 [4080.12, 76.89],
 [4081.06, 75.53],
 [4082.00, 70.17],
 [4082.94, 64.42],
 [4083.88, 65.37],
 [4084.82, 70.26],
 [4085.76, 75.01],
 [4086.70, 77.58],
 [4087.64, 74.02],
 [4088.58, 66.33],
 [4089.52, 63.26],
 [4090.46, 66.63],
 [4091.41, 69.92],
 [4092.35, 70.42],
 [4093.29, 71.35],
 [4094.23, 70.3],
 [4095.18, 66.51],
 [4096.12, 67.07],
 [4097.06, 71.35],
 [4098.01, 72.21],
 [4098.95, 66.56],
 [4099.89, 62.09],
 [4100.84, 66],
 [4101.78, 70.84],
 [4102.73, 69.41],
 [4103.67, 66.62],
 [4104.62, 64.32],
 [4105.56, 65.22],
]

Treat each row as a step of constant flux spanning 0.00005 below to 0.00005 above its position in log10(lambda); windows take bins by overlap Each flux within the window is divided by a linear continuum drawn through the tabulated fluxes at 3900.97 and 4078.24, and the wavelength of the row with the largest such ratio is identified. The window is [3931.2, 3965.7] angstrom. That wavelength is 3964.36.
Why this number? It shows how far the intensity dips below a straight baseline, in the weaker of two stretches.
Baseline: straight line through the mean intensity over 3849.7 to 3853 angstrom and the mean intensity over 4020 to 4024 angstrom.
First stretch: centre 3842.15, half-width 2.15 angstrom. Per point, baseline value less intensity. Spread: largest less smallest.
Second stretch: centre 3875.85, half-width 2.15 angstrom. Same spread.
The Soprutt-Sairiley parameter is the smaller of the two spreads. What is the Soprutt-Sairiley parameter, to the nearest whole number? 2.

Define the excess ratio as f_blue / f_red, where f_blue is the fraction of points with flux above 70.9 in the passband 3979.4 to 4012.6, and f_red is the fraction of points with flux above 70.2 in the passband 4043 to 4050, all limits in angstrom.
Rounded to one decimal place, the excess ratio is 1.4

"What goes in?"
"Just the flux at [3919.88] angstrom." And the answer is 63.82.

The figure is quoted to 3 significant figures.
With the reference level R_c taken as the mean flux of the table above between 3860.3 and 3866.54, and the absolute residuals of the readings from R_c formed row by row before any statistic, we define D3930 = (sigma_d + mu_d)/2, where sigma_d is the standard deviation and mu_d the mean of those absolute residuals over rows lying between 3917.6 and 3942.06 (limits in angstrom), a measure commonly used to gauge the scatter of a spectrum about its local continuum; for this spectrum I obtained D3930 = 11.8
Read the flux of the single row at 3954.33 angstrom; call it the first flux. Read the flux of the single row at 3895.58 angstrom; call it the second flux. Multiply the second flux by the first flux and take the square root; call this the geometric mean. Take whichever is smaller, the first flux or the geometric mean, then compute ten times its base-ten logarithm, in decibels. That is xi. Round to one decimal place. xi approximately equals 18.8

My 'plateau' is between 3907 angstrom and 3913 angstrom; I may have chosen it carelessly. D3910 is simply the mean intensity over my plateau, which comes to 79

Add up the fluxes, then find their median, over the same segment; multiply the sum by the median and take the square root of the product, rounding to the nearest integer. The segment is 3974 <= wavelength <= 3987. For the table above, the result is 252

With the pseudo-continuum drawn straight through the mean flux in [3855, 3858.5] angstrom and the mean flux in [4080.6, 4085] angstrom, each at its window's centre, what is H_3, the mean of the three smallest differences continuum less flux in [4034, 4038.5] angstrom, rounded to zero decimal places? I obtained 6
